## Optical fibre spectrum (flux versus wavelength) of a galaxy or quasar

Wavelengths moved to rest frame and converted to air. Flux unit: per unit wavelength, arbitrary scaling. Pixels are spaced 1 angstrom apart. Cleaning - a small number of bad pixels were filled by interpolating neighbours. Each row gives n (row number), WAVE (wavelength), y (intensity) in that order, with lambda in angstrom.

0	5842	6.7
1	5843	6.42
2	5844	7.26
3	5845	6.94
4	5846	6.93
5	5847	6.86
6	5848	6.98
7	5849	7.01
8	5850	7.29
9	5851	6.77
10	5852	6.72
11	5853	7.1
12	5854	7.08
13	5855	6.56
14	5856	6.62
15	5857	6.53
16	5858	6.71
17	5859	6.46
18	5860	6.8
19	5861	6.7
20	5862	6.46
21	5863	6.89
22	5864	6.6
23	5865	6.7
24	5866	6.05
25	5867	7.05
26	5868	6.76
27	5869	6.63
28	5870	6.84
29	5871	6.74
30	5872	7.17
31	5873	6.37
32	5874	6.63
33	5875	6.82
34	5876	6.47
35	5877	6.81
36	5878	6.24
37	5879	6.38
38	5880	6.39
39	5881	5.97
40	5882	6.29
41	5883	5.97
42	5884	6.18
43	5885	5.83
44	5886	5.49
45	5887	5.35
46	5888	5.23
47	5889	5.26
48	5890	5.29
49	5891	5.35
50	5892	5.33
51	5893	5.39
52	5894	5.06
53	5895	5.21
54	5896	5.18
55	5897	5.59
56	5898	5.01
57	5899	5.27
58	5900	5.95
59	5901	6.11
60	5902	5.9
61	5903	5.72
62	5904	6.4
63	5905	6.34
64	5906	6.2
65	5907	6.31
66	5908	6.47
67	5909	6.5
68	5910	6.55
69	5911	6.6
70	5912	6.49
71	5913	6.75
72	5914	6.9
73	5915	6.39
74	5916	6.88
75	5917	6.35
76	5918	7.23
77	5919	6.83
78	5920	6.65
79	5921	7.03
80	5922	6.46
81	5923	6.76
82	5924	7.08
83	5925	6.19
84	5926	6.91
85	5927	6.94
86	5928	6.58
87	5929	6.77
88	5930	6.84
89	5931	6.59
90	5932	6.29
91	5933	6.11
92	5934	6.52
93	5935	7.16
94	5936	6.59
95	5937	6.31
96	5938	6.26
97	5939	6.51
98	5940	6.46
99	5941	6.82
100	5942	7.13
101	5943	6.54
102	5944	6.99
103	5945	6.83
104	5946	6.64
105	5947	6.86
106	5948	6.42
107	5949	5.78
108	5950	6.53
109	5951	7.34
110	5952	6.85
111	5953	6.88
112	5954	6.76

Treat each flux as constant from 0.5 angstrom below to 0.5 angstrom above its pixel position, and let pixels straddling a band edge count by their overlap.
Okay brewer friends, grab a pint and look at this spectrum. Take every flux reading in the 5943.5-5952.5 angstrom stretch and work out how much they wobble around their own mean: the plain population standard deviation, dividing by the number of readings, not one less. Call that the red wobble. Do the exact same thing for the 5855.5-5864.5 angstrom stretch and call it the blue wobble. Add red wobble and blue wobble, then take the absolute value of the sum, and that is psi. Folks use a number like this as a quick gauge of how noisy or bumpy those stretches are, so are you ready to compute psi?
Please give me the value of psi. 0.55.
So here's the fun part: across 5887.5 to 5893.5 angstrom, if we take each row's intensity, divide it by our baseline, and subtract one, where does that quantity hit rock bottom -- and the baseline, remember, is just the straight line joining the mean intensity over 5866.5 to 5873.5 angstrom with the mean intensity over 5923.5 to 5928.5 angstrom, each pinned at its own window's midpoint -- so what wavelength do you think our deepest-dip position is 5888 angstrom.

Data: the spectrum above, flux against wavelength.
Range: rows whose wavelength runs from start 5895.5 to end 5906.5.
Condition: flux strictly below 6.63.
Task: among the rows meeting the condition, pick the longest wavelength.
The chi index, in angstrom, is 5906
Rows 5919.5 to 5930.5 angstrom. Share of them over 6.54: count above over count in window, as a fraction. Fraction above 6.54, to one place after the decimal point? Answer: 0.8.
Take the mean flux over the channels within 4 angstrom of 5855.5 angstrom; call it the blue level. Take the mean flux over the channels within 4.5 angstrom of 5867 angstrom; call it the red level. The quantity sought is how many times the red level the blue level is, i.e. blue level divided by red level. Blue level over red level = 1.00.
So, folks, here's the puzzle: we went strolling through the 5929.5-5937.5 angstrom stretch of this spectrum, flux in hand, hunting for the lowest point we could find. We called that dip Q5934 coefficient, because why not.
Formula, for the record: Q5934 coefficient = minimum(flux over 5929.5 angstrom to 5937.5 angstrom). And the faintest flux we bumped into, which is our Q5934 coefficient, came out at 6.11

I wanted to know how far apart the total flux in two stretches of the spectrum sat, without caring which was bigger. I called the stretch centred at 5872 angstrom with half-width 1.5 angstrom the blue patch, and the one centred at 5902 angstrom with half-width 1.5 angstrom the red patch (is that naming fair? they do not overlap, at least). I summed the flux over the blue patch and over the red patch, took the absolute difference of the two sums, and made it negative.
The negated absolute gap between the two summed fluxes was -2.55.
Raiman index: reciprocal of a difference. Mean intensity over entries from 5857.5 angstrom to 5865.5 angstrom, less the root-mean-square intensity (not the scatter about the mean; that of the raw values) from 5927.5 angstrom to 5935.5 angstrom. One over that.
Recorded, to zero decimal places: 20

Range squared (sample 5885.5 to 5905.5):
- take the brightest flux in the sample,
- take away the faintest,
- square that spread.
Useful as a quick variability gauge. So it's 1.9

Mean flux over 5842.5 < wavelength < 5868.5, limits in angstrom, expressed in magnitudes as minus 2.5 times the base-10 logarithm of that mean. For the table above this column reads -2.08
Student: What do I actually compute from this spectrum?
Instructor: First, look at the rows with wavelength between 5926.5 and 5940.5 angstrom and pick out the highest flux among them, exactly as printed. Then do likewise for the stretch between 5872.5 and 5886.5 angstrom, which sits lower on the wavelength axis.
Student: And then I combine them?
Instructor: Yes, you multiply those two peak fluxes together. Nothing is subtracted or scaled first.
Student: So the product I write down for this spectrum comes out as 49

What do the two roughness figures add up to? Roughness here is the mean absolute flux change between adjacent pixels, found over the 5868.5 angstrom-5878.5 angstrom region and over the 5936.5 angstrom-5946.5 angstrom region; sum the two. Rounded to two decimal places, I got 0.63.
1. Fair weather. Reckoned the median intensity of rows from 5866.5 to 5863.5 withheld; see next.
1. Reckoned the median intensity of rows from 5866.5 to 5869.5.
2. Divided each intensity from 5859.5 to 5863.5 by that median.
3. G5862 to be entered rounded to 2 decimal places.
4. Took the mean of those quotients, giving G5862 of 0.99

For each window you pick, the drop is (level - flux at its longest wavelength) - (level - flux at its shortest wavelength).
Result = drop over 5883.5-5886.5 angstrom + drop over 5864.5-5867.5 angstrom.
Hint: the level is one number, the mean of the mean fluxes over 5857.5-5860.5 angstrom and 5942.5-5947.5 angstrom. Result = 0.34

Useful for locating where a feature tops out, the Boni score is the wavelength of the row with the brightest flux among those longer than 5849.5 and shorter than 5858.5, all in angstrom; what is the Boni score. 5850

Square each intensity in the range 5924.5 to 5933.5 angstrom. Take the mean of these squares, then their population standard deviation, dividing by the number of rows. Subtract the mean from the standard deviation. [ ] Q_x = -39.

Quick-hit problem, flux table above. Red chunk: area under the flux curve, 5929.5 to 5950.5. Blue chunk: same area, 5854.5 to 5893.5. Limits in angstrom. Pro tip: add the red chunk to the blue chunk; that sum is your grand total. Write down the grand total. 383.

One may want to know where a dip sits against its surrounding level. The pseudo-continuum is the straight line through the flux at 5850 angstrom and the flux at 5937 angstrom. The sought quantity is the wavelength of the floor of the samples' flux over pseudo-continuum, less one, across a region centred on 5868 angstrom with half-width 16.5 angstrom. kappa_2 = 5866 angstrom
